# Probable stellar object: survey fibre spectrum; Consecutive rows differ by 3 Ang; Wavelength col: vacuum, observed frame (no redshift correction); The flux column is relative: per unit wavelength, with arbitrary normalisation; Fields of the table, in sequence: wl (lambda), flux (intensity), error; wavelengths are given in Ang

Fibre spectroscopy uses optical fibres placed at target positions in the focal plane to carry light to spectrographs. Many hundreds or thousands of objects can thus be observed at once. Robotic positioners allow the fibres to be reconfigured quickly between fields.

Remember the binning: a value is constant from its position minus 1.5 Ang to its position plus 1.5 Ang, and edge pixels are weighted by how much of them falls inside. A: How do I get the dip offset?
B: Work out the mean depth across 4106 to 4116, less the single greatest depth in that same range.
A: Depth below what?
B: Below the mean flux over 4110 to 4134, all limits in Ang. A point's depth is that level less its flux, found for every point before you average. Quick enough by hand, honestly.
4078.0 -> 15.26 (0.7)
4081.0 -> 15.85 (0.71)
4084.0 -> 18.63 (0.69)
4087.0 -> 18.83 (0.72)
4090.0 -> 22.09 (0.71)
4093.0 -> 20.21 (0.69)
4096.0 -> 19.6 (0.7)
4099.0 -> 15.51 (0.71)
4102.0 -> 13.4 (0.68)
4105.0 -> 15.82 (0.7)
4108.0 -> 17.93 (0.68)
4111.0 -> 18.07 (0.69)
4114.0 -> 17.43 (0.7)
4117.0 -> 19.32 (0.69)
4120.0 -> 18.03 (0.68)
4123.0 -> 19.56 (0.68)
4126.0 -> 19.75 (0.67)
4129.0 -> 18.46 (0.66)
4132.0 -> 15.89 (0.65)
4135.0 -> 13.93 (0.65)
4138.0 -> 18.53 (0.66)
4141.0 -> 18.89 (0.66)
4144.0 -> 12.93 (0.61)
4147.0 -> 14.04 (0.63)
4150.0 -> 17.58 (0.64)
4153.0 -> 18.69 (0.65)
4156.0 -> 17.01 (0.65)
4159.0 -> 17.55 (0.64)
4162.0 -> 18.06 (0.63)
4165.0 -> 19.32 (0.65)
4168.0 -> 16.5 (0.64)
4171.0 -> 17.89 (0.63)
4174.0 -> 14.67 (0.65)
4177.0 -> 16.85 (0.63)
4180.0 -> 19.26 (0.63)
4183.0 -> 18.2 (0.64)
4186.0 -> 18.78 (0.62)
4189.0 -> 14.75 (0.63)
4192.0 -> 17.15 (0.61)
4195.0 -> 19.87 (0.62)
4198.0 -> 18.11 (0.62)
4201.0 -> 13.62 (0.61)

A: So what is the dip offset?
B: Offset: -0.4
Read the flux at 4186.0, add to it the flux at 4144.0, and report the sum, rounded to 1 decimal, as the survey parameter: 31.7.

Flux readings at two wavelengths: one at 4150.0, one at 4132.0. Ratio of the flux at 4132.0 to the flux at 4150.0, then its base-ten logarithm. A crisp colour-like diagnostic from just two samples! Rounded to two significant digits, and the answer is -0.044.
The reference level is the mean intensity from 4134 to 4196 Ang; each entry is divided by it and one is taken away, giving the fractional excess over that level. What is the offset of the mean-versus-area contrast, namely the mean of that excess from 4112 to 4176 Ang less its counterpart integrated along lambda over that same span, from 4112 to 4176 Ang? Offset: -0.62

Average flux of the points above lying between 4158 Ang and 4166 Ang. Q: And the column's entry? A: 18.3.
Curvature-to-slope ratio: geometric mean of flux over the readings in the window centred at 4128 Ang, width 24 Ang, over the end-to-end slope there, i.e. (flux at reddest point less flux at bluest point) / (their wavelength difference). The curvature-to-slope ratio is -474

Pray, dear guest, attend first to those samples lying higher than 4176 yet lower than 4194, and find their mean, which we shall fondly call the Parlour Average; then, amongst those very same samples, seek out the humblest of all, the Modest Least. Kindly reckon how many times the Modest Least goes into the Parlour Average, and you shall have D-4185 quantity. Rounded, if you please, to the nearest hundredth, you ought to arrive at 1.19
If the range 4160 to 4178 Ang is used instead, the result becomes 1.17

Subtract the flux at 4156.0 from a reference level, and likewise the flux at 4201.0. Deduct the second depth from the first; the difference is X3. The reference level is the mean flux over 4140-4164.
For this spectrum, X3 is -3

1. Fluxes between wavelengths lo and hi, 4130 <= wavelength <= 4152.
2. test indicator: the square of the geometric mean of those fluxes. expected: 250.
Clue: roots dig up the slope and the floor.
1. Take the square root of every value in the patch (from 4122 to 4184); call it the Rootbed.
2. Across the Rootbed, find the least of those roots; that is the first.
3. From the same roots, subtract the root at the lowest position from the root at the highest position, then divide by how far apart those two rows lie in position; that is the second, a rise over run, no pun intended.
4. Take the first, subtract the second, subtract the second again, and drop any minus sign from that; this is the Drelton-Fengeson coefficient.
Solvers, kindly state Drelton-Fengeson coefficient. 3.60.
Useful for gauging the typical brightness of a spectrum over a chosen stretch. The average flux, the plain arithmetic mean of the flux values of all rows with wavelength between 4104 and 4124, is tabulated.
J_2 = 18.0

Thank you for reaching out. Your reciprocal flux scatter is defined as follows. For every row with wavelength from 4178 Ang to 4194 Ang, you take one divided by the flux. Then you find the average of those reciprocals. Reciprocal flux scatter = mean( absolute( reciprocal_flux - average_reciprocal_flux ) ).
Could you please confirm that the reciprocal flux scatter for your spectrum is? 0.0046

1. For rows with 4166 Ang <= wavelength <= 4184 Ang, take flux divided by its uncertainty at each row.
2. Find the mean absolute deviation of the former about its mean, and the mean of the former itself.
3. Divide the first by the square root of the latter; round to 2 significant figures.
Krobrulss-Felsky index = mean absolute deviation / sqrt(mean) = 0.39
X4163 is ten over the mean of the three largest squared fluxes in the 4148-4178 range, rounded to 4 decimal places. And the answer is 0.0286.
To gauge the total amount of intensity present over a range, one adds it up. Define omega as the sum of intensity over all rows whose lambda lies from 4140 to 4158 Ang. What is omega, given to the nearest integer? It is 99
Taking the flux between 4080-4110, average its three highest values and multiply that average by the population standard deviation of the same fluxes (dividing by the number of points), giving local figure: 51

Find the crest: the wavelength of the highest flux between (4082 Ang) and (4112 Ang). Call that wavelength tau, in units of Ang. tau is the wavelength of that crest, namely 4090.0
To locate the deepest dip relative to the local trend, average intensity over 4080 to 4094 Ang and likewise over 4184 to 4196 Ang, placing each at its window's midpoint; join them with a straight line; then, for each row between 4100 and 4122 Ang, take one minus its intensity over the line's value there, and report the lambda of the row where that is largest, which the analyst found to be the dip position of 4102.0 Ang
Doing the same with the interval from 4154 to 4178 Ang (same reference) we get 4174.0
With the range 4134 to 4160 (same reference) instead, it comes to 4144.0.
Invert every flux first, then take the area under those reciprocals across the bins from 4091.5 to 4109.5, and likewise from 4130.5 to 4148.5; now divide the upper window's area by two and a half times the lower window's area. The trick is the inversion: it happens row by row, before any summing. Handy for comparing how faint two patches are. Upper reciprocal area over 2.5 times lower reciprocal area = 0.44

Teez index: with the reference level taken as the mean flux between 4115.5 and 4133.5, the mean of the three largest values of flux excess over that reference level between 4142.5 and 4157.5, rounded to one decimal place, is -0.7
